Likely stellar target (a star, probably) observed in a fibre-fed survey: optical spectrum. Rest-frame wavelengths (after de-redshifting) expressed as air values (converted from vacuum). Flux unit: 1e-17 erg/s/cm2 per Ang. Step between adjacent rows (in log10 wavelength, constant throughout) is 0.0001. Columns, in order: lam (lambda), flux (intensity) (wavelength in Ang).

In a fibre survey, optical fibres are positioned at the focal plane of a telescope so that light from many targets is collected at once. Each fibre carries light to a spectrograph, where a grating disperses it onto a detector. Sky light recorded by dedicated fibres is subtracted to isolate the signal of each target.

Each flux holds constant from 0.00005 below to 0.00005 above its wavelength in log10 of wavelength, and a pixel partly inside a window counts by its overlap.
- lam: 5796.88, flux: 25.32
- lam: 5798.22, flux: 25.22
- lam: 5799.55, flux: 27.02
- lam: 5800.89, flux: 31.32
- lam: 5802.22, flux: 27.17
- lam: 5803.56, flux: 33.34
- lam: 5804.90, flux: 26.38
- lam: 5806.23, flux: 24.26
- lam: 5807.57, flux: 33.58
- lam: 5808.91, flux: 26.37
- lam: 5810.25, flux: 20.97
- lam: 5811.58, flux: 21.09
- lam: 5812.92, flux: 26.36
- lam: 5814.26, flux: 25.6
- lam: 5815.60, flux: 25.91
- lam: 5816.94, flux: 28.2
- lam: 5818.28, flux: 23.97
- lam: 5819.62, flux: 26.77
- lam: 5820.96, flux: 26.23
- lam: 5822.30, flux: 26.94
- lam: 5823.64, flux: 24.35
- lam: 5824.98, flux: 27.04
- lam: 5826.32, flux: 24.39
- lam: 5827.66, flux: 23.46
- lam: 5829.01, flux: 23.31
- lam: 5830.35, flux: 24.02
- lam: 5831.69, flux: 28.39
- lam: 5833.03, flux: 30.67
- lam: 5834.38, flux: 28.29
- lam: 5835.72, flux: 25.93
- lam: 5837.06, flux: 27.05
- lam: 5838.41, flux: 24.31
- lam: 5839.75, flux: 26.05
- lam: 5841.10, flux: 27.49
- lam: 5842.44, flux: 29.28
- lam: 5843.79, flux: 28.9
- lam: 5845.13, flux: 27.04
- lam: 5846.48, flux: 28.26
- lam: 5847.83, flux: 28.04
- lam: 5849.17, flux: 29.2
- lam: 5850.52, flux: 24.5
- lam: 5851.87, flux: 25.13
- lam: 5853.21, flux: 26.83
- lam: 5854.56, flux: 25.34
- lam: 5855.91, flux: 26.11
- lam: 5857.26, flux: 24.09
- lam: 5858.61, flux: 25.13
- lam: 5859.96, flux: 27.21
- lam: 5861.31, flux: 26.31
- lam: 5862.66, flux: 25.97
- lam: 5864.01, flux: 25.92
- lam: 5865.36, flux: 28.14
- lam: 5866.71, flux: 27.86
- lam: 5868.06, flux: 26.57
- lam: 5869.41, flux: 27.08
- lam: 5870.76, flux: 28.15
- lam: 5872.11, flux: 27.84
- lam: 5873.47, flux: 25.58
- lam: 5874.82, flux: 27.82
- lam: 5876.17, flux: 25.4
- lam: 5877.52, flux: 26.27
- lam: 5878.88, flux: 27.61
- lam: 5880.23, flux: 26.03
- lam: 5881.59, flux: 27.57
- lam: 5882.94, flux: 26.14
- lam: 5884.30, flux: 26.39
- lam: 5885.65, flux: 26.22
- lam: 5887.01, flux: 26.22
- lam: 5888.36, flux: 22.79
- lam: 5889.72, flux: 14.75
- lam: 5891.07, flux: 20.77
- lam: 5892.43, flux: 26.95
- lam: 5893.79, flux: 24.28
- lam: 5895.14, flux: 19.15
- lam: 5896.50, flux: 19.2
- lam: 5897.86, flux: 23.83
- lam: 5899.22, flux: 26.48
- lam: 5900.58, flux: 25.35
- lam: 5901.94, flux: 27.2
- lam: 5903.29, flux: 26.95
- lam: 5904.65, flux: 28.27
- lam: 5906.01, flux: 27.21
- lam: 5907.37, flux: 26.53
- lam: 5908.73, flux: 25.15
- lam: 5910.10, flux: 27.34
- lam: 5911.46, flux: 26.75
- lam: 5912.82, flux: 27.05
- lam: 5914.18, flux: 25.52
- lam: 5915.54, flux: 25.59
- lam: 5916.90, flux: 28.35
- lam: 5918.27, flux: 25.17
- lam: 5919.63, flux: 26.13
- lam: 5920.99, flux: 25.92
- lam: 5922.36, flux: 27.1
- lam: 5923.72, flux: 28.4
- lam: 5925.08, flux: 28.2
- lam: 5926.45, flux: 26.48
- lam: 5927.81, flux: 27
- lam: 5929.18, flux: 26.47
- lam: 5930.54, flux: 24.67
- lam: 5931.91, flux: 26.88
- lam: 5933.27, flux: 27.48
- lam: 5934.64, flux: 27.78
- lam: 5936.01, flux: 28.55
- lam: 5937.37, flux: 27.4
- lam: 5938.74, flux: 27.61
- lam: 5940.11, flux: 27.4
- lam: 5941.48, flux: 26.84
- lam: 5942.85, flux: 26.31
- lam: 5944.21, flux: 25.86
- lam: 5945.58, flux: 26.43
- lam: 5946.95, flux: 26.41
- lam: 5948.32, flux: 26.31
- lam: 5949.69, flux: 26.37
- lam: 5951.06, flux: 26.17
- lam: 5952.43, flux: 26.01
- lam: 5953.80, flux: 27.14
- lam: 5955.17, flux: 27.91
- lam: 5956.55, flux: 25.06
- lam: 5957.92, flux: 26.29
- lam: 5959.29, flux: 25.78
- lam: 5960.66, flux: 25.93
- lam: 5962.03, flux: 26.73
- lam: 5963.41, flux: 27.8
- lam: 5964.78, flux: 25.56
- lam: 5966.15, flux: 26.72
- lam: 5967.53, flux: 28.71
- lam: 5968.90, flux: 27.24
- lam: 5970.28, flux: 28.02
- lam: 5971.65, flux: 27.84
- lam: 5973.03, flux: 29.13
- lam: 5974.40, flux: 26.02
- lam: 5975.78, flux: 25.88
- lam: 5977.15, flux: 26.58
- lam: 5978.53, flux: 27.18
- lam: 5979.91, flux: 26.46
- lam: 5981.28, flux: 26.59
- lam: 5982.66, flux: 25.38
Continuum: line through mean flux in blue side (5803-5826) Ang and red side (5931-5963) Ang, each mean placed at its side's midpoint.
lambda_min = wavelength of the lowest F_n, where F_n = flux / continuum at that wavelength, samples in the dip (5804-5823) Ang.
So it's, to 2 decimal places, 5810.25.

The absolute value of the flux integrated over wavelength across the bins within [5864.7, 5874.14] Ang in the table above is 258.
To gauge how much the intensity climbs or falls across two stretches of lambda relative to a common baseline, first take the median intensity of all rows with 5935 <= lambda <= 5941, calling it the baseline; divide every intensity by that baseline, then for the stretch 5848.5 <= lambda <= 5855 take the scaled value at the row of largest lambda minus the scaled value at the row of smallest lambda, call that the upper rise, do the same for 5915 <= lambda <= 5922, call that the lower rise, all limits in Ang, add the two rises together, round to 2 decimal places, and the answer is -0.13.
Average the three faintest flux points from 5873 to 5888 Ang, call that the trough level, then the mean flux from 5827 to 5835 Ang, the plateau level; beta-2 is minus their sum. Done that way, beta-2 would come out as -52.0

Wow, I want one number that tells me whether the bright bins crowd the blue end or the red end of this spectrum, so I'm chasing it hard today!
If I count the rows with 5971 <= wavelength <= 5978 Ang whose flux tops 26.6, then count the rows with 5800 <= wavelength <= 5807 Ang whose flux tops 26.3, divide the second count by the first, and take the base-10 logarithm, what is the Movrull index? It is 0.30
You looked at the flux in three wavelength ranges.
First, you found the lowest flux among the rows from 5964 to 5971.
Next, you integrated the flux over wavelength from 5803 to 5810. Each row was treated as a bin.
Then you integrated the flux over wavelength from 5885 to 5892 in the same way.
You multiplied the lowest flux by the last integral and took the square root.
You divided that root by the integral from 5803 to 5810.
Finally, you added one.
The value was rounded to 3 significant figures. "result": 1.32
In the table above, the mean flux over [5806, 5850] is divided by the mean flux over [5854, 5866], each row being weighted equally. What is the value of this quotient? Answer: 1.02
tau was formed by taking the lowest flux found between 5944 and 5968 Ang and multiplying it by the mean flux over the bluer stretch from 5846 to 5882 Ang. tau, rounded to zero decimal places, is 668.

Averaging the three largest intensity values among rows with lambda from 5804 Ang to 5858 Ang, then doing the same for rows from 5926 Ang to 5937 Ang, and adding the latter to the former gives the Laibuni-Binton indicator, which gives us 59.1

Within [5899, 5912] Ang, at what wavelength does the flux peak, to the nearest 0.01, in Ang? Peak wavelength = 5904.65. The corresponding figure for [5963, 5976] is 5973.03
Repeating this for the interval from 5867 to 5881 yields 5870.76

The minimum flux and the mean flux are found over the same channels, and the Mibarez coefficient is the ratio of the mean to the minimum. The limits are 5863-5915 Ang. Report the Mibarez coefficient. 1.74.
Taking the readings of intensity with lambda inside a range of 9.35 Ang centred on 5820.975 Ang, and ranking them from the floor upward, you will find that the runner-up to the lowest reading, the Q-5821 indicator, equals 24.35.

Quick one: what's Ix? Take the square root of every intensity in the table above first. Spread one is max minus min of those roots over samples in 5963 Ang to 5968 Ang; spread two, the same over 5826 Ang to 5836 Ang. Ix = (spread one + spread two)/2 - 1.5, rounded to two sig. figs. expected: -0.99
